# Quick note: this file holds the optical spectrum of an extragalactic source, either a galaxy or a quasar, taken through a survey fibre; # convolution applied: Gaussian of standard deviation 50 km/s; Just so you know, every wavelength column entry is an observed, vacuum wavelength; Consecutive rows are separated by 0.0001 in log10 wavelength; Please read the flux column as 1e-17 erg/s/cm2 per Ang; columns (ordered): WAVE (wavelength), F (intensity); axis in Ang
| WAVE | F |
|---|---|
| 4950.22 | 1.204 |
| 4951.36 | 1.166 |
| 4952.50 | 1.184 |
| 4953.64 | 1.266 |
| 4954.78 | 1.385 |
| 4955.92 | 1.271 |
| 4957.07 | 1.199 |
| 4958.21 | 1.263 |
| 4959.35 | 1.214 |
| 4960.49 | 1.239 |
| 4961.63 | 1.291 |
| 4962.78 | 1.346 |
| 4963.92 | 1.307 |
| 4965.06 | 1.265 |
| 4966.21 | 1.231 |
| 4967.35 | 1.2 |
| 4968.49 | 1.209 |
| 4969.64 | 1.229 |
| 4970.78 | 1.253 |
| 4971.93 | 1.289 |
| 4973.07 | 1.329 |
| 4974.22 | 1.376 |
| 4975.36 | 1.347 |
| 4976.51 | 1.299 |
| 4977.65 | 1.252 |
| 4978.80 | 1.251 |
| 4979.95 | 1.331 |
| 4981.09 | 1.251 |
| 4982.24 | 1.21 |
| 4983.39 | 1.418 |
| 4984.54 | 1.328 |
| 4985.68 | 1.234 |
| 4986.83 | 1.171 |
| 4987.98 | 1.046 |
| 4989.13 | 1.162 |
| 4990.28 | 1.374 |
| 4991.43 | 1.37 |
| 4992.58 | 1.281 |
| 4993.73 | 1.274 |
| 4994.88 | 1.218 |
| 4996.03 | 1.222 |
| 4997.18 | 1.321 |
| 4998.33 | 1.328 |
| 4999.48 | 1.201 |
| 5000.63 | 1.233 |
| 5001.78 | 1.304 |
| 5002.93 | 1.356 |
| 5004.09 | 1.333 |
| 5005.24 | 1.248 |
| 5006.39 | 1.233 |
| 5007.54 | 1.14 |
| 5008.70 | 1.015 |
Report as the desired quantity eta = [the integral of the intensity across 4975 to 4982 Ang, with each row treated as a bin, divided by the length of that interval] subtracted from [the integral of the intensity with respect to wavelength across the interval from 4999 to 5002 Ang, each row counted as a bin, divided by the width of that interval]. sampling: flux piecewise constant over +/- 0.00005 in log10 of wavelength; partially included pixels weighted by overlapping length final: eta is -0.04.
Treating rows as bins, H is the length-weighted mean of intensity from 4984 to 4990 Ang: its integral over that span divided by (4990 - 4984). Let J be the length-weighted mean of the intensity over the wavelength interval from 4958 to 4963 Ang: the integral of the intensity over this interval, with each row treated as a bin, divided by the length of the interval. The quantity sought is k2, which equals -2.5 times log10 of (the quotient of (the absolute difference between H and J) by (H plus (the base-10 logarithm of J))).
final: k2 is 3.2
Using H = 1.20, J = 1.27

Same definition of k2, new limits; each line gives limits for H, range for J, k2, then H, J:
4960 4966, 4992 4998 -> 4.6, 1.29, 1.27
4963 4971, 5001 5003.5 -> 3.1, 1.25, 1.32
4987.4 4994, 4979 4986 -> 3.7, 1.25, 1.30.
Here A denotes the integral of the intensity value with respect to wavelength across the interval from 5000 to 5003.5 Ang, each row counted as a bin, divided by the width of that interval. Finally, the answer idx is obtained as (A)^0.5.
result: 1.14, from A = 1.30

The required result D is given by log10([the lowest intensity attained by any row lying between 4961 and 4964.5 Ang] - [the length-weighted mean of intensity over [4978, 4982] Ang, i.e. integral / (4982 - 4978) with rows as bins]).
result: -1.67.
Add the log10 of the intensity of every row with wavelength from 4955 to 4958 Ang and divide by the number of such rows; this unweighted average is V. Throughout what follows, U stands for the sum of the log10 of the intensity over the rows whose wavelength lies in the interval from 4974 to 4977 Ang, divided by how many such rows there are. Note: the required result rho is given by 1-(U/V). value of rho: -0.39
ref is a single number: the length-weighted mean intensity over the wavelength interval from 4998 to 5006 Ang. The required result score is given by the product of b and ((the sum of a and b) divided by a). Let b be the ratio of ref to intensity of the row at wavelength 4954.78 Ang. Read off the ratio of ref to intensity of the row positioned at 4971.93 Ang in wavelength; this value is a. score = 1.79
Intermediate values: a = 1.00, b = 0.93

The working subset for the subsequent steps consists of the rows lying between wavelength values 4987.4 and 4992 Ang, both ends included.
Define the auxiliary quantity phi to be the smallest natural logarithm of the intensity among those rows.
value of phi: 0.045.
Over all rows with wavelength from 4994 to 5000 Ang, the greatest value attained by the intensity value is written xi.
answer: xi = 1.328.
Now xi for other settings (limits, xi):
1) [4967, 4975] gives 1.376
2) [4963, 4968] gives 1.307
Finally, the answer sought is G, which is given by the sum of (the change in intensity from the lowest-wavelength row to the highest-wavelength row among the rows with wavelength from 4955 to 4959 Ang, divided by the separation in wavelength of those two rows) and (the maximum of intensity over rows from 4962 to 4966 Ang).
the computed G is 1.34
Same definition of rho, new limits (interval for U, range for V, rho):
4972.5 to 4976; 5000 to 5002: -0.27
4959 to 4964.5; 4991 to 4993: 0.13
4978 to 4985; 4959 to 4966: -0.06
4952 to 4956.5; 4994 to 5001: -0.08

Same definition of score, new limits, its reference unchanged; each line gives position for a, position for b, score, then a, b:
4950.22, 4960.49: 2.04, 1.07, 1.04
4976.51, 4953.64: 2.06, 0.99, 1.01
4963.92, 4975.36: 1.88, 0.98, 0.95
